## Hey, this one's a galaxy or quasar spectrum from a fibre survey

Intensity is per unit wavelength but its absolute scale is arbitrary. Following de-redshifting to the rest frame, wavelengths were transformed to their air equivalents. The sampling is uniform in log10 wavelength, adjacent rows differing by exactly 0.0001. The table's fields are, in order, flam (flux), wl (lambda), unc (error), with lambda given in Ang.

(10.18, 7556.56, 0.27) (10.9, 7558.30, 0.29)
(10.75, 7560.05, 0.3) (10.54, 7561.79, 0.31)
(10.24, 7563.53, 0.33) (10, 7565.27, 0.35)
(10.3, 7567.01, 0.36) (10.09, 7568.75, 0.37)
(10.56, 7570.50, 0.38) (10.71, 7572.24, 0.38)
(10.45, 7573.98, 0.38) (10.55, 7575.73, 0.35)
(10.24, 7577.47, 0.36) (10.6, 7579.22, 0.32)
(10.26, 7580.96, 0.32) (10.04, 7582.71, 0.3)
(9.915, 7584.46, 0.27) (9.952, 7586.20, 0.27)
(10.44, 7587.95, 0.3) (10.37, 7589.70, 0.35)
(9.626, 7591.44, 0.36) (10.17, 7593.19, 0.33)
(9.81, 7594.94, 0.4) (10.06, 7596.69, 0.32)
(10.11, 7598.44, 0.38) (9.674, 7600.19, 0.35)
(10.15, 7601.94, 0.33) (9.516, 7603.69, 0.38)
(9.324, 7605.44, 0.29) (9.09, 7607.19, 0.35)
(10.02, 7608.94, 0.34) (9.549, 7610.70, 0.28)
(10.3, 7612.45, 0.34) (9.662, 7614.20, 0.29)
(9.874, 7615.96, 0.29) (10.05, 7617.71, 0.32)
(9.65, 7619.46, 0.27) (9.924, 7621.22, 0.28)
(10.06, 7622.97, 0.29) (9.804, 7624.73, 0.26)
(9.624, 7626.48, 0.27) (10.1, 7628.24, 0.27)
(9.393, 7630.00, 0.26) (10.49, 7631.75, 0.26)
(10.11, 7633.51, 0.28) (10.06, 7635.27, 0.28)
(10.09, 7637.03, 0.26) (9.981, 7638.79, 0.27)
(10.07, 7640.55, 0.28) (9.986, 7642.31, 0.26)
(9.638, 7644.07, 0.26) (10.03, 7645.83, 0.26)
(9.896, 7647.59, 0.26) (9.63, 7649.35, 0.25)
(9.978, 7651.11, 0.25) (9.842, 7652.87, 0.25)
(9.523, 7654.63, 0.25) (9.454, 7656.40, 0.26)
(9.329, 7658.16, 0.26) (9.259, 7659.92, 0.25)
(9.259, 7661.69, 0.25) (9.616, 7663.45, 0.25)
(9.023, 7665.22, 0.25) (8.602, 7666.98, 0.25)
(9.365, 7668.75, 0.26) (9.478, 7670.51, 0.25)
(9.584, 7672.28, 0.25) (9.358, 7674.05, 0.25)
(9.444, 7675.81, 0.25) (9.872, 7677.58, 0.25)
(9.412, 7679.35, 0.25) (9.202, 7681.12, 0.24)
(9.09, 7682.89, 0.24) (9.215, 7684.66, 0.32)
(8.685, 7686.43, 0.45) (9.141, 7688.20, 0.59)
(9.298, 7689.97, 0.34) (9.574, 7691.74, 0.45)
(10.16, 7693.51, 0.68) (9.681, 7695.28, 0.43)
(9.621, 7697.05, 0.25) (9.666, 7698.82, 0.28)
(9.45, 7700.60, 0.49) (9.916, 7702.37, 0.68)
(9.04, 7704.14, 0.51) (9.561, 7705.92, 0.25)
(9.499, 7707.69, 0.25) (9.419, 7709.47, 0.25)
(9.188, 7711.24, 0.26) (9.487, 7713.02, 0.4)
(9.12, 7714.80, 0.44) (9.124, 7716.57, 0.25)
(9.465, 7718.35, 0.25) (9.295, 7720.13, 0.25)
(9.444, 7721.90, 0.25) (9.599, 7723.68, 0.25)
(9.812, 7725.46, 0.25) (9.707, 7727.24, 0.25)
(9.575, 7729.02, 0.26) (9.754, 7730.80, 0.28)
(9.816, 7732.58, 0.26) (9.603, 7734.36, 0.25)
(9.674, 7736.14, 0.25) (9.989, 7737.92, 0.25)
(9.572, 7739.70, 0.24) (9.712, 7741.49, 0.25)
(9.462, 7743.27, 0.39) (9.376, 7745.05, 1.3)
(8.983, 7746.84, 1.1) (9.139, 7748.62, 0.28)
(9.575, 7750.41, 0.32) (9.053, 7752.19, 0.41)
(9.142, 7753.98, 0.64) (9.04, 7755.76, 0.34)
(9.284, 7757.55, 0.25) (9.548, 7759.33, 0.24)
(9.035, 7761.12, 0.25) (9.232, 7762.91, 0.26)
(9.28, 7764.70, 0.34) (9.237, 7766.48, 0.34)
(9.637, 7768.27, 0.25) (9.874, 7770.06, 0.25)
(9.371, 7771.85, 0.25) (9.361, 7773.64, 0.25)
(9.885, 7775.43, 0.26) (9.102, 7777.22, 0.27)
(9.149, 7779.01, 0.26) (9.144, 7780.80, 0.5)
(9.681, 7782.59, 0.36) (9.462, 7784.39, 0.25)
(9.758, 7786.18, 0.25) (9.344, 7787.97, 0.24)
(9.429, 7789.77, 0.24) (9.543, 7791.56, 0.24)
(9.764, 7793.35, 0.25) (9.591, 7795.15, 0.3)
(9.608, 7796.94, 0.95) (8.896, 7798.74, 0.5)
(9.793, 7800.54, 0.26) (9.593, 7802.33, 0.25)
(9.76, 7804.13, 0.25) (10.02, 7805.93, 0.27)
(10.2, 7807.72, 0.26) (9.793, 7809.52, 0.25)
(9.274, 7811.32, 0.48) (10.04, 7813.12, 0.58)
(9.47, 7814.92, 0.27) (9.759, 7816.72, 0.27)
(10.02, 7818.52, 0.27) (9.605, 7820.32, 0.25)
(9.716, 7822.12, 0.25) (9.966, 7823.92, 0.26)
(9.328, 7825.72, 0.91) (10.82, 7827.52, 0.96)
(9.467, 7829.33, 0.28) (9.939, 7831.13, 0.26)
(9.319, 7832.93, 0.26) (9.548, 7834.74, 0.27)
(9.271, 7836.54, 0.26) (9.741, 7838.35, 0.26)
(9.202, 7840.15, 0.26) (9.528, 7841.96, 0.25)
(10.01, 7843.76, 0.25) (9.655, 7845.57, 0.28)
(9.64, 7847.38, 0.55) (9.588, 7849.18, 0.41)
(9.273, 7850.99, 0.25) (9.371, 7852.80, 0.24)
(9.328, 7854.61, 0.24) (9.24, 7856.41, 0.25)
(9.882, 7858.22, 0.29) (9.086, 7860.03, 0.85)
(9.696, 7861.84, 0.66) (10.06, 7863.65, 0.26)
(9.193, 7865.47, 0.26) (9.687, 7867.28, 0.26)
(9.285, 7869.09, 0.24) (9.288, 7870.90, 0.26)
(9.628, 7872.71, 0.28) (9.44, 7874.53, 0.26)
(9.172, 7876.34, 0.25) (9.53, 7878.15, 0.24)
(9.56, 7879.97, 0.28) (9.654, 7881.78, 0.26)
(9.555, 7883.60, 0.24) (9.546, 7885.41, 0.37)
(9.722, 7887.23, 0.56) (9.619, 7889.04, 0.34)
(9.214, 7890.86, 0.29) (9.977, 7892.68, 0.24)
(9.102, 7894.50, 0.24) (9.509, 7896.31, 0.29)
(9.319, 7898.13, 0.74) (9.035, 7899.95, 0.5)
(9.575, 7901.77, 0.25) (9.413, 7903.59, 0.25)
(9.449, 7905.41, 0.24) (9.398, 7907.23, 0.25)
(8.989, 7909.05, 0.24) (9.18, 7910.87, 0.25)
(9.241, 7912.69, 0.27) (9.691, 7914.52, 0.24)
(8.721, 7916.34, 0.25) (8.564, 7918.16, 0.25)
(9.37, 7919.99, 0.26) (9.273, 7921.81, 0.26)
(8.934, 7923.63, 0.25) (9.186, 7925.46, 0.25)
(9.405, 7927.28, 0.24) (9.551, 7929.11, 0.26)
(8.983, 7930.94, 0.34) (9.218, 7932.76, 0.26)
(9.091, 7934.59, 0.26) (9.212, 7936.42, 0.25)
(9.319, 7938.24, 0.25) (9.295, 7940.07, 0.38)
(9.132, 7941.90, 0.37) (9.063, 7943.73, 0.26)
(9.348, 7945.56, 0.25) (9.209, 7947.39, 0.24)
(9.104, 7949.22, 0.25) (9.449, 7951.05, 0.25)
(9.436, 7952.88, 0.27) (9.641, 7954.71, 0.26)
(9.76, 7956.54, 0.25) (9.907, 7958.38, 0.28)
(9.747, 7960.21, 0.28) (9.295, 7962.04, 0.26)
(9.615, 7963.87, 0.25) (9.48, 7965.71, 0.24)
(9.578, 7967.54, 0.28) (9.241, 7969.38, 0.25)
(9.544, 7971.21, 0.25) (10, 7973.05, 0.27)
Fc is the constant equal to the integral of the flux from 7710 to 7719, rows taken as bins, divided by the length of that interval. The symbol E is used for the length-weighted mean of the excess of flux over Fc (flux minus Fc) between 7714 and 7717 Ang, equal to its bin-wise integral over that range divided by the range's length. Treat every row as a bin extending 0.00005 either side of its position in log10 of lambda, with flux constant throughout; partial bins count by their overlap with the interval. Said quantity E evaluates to -0.16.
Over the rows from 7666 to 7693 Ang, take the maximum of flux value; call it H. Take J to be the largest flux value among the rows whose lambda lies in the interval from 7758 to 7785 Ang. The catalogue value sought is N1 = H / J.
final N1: 1.00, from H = 9.872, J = 9.885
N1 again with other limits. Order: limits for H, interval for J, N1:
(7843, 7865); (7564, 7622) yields 0.94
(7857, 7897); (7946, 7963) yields 1.02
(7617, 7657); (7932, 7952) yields 1.11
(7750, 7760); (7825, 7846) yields 0.88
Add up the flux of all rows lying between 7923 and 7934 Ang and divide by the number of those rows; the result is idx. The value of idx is 9.21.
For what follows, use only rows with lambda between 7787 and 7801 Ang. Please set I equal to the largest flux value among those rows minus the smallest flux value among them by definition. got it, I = 0.9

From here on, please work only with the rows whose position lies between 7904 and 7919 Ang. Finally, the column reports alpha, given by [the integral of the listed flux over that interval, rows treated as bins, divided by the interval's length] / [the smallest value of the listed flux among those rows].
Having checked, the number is 1.07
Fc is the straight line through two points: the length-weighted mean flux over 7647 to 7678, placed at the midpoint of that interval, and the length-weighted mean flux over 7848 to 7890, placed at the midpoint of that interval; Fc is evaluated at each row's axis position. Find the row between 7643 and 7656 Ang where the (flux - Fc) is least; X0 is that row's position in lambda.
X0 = 7654.63 Ang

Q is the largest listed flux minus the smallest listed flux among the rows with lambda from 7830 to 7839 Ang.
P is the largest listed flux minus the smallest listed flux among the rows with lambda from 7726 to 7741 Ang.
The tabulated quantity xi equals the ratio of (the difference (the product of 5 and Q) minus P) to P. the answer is 7.0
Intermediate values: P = 0.42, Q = 0.67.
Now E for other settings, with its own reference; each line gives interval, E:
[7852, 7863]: 0.17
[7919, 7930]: 0.00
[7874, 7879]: 0.10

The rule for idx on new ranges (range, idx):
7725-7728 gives 9.76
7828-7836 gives 9.57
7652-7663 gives 9.44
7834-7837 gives 9.41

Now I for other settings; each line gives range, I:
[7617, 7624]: 0.4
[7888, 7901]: 0.9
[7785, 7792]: 0.4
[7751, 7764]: 0.5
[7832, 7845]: 0.8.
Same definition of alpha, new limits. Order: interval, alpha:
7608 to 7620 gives 1.03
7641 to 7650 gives 1.02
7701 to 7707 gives 1.05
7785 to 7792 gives 1.02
